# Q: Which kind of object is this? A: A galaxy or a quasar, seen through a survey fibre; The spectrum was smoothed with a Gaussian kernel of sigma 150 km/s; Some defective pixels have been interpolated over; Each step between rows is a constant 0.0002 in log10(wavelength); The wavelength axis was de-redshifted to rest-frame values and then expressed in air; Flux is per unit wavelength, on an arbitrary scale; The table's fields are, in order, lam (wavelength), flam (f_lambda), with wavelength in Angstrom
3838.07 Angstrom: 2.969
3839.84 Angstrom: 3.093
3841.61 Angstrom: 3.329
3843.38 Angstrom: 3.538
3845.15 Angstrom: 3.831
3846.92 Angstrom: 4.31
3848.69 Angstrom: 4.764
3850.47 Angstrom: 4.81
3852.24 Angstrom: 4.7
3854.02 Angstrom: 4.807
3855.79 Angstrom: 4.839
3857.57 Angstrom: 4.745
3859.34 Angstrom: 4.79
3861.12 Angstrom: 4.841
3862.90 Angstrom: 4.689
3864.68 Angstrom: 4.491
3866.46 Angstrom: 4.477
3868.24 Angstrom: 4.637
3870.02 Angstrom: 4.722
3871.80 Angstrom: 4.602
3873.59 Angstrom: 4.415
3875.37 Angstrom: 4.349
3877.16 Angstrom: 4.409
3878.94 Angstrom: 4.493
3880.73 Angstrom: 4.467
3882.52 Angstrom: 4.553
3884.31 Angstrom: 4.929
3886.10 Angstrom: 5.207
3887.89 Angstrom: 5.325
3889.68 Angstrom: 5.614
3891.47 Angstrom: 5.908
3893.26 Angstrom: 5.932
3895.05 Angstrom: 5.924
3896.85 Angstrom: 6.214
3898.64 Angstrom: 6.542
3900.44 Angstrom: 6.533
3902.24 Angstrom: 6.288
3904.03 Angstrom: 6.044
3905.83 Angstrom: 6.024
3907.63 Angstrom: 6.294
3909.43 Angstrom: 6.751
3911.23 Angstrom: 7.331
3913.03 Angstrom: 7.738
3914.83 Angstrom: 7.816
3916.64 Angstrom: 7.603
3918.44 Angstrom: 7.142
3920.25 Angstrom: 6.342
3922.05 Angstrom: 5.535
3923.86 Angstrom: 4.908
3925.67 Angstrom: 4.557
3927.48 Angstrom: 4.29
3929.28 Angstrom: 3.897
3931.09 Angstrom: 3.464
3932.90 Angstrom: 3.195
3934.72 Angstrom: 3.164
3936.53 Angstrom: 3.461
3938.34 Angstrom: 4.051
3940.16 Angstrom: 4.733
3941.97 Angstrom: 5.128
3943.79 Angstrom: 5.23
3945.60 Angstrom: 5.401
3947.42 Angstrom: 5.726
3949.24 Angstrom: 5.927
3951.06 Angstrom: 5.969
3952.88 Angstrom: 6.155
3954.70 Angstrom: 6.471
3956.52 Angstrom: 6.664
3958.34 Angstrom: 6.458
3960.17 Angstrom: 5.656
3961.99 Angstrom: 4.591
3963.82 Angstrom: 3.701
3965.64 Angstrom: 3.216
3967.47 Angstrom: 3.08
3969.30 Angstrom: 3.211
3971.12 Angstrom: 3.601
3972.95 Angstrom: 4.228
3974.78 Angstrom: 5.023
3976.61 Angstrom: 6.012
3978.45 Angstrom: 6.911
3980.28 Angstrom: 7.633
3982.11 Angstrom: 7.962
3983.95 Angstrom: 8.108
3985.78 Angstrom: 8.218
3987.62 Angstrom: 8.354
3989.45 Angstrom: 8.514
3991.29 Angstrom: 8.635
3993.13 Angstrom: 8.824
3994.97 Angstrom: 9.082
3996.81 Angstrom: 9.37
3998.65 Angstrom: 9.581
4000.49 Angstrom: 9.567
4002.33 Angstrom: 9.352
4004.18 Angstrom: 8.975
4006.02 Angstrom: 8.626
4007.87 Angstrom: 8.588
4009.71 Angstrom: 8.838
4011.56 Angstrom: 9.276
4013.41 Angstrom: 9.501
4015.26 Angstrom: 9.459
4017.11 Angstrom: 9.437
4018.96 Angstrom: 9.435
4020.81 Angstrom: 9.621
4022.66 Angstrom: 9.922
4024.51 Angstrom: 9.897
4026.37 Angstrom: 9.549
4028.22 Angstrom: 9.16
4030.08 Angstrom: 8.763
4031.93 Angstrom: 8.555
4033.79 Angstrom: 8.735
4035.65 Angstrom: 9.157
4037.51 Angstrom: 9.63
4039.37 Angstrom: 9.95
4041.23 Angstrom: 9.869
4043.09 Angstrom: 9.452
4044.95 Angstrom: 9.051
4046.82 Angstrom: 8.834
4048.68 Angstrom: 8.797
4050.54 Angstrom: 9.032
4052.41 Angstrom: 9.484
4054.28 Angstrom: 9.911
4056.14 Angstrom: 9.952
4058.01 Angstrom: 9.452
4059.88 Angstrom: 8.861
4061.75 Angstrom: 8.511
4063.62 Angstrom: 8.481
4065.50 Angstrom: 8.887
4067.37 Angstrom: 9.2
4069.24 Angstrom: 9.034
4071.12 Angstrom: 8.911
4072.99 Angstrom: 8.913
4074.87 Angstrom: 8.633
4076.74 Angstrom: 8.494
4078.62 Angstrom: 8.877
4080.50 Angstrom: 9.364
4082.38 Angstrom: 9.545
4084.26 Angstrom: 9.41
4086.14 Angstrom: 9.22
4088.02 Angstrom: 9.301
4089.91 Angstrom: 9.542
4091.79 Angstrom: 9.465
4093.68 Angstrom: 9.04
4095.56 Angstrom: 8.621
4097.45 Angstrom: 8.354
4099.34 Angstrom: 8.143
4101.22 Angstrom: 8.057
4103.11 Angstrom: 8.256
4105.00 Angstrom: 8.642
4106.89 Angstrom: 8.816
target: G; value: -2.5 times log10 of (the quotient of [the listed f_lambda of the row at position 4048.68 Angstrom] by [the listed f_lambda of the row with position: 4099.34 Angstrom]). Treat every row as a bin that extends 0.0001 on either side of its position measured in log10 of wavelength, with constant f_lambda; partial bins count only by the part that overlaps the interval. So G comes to -0.08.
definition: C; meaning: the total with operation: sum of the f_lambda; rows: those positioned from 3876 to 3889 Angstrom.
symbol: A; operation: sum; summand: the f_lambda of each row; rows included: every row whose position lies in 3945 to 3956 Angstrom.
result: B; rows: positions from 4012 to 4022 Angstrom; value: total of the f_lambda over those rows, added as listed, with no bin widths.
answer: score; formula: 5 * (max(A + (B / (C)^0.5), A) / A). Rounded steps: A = 36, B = 47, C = 33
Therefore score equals 6.2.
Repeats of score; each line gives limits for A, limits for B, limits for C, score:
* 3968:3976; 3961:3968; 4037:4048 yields 5.6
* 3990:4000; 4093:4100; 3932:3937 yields 6.2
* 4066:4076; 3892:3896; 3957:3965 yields 5.3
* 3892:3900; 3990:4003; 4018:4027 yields 6.9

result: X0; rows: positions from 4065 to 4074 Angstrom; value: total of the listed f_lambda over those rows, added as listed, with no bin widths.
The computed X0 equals 45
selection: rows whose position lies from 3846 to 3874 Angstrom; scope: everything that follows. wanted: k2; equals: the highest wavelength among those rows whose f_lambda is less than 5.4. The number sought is 3873.59 Angstrom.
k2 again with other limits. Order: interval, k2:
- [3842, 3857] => 3855.79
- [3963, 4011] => 3974.78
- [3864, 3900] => 3887.89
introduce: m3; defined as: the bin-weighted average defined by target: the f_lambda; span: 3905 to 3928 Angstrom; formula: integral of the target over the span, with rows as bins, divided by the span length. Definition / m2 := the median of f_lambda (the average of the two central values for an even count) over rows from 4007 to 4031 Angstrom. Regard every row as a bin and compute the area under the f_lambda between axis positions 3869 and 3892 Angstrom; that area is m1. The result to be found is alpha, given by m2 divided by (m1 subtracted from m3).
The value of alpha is -0.09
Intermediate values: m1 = 111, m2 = 9.4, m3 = 6.4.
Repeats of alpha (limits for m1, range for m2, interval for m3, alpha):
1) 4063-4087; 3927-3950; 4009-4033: -0.02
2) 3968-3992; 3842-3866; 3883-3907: -0.03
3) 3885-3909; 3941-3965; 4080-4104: -0.04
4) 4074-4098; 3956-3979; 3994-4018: -0.02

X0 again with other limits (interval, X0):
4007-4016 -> 46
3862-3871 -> 23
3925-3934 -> 19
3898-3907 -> 31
